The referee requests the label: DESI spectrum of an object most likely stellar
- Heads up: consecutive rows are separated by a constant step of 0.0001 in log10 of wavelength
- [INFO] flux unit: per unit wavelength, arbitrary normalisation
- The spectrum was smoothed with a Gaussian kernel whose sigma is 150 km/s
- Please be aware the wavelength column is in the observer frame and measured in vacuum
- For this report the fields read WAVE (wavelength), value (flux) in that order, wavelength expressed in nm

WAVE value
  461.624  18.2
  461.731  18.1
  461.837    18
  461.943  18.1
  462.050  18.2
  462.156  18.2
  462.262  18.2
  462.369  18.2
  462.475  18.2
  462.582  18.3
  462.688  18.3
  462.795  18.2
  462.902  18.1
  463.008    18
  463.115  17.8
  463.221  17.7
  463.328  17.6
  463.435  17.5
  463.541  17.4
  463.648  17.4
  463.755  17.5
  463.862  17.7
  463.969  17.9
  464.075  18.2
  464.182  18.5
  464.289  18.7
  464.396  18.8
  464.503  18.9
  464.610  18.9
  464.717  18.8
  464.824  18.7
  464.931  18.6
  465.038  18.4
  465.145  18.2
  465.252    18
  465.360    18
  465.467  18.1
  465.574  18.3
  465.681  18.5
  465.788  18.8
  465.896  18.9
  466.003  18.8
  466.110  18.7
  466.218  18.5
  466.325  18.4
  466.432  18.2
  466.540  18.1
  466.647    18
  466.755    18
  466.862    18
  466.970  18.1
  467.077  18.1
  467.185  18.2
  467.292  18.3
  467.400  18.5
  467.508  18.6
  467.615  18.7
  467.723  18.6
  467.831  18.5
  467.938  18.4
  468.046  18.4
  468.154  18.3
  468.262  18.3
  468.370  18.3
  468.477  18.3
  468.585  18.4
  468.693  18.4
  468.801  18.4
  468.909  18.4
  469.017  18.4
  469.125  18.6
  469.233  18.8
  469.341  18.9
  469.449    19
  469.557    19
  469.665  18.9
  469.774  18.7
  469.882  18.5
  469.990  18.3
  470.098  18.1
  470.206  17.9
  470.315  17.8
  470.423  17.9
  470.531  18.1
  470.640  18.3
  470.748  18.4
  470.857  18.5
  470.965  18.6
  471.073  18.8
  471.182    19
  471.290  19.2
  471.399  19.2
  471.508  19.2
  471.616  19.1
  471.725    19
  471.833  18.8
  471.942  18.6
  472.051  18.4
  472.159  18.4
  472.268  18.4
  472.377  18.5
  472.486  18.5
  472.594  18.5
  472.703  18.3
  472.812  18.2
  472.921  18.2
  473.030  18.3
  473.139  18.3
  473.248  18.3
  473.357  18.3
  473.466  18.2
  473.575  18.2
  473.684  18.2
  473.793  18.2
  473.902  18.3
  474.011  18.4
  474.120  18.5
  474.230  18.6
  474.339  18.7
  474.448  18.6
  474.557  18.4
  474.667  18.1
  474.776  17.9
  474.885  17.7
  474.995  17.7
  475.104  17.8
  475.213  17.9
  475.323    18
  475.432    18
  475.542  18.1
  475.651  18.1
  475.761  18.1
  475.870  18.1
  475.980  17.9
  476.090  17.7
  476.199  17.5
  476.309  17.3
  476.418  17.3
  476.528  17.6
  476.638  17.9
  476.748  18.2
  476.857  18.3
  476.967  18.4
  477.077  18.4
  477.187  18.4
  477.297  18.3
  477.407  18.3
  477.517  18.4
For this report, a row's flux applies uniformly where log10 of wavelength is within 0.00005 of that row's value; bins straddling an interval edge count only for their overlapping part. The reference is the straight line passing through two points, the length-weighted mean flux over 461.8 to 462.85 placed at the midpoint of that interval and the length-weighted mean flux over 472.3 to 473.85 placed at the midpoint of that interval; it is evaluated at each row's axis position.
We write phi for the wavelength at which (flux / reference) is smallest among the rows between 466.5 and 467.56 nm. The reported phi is 466.862 nm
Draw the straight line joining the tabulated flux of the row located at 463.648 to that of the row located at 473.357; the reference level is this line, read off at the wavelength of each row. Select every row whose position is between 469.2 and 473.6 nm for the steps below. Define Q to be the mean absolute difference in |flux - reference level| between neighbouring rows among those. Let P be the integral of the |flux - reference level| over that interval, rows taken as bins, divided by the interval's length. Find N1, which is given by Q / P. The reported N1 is 0.216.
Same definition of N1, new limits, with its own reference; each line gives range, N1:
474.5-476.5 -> 0.184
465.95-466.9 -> 0.170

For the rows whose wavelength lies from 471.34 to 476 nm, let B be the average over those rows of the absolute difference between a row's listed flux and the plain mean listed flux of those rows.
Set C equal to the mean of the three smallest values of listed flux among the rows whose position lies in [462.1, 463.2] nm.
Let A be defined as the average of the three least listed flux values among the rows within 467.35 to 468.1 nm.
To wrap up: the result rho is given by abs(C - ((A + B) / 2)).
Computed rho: 8.6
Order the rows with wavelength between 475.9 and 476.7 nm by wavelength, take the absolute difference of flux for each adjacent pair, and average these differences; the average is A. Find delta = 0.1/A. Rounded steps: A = 0.20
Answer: 0.50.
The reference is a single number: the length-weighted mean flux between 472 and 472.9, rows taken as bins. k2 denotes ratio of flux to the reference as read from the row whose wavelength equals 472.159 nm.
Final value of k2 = 1.000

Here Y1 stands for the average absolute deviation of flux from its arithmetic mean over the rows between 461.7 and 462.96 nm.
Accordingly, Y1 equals 0.07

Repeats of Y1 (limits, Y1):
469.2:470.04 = 0.20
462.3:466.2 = 0.38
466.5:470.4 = 0.23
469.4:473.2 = 0.32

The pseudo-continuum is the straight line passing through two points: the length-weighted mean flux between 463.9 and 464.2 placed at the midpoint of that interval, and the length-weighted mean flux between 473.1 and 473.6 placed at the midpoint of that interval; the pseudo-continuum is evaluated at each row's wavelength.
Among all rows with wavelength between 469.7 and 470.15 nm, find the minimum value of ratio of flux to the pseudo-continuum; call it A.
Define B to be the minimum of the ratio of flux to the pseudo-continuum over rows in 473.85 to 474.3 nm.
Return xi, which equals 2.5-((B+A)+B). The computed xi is -0.50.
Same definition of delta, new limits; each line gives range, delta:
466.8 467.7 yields 1.00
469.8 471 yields 0.67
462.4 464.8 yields 0.81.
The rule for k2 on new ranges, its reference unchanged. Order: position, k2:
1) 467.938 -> 1.000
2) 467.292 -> 0.995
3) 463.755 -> 0.951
